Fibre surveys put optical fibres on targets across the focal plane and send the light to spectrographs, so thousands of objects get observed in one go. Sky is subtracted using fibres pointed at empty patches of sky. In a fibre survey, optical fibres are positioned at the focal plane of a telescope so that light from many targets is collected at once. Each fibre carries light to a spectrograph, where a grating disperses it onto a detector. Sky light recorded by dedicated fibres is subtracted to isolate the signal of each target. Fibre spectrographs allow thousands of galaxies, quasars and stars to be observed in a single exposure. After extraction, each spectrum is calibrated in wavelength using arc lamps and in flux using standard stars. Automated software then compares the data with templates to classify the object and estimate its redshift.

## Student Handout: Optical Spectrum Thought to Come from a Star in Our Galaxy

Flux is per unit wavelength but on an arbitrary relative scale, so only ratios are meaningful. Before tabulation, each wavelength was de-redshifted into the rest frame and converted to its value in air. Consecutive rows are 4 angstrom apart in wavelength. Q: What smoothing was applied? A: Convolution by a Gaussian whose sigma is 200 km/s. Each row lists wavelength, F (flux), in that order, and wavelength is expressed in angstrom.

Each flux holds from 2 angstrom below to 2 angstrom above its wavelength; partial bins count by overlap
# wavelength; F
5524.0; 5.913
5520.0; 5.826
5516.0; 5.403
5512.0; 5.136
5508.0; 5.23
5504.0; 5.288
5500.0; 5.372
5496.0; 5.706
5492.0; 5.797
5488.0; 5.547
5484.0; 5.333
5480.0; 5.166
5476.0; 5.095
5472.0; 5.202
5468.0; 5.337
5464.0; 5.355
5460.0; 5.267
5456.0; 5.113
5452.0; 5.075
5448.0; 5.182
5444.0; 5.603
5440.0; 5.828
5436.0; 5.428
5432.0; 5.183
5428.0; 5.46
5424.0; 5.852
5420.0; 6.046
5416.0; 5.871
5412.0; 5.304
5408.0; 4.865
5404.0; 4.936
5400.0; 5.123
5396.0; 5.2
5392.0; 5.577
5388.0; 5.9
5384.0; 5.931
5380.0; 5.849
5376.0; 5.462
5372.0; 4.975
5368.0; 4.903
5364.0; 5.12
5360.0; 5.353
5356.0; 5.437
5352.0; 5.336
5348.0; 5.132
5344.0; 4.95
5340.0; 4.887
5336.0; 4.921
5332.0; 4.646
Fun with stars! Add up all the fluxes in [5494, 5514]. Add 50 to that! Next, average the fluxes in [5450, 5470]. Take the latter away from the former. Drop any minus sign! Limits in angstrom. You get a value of 71.5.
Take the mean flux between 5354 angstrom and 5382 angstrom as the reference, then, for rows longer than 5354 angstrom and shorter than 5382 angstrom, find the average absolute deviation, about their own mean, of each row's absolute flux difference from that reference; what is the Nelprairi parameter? 0.14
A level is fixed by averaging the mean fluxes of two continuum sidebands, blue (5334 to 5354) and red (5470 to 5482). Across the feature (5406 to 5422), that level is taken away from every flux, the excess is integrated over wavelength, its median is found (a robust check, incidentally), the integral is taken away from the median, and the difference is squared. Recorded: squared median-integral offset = 39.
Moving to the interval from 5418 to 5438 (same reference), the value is 91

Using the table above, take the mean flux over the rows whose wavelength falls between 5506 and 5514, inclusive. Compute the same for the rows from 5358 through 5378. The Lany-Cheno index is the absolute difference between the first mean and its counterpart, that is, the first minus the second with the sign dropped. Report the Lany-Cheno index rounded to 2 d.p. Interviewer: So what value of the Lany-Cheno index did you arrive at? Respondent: 0.02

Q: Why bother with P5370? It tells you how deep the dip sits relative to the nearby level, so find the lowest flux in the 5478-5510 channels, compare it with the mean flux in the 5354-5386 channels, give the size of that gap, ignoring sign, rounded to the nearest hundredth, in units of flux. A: 0.21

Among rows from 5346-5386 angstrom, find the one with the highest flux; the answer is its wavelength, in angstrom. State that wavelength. 5384.0 angstrom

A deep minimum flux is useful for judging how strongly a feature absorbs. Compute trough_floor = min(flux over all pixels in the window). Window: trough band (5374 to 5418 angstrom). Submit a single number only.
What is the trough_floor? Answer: 4.865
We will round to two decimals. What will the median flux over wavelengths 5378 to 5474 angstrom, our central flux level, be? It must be 5.35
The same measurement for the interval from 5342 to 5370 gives 5.13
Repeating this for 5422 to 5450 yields 5.46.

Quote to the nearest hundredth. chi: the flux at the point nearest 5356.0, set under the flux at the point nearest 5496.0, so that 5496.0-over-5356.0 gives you 1.05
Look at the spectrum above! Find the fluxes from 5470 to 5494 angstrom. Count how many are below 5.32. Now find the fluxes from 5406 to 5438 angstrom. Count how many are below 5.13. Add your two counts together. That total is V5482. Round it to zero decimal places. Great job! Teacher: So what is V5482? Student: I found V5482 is 4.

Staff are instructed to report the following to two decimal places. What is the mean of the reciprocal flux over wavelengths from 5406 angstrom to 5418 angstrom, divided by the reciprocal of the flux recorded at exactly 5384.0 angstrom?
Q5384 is 1.12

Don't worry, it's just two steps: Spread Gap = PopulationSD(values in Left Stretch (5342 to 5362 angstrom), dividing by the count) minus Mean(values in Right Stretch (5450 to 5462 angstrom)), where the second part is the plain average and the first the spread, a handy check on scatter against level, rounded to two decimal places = -4.97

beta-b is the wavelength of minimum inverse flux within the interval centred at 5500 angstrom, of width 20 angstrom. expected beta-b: 5492.0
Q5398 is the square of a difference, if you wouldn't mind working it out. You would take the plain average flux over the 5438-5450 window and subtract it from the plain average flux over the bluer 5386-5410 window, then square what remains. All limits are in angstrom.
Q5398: 0.073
